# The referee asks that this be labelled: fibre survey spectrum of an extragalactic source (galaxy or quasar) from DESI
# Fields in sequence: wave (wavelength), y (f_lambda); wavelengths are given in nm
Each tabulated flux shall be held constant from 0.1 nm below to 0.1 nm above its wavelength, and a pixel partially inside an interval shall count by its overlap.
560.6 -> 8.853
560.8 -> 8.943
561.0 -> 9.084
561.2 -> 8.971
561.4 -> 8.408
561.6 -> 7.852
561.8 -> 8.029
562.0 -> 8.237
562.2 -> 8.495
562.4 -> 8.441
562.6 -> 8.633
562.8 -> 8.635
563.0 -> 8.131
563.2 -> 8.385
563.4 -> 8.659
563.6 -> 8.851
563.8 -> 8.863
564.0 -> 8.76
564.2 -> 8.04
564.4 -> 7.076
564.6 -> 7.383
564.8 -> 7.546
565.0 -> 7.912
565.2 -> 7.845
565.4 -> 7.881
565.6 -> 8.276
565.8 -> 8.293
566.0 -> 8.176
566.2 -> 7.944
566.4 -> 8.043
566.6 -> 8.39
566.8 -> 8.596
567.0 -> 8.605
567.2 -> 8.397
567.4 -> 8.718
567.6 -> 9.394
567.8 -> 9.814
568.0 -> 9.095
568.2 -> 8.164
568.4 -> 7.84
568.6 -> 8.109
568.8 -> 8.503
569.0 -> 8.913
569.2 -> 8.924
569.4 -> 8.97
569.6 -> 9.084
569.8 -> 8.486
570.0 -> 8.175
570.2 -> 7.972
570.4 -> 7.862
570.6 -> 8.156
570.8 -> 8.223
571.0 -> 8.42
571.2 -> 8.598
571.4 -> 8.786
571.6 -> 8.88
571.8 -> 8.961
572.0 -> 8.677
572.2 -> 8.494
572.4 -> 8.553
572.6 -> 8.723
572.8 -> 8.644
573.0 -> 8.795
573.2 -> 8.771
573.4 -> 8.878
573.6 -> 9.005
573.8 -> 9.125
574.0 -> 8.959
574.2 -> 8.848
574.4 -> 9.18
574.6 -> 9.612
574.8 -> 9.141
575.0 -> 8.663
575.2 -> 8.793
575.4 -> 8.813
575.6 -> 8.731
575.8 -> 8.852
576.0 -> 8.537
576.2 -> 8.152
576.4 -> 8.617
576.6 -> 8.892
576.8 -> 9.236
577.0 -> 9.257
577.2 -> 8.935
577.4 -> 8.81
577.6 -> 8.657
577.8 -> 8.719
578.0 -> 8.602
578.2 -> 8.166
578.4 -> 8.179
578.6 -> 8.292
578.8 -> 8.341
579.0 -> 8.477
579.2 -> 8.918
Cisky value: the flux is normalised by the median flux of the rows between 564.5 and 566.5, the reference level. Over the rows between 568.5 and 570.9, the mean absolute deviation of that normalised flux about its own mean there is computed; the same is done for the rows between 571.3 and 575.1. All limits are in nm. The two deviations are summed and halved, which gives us 0.0352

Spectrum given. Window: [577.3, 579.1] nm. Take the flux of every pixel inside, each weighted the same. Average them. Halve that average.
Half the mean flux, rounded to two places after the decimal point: 4.24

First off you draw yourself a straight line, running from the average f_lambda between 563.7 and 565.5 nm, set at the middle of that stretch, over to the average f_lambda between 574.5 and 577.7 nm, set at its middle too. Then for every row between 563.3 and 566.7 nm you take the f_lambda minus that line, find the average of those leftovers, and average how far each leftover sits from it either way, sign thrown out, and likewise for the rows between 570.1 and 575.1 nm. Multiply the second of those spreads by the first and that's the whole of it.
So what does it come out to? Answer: 0.092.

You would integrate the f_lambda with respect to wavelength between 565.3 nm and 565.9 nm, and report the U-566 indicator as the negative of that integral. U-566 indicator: -4.89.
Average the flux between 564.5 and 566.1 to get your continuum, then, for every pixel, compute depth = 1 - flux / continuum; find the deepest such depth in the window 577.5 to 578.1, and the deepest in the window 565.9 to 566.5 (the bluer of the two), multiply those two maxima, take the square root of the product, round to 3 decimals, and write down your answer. 0.018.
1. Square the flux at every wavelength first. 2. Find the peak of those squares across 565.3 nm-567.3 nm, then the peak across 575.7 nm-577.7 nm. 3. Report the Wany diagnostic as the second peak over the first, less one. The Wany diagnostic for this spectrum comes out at 0.16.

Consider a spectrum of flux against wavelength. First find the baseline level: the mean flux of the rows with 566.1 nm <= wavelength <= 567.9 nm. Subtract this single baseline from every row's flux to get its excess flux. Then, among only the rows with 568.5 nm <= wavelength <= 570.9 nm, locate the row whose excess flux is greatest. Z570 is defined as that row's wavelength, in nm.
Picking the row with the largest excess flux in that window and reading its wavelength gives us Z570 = 569.6 nm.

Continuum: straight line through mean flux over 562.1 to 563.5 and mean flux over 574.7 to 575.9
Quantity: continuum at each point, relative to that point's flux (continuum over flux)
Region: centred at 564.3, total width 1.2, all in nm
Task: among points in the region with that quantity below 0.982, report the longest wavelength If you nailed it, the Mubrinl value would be 564.0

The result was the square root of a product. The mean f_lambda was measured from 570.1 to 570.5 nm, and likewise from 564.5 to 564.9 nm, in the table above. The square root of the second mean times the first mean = 7.69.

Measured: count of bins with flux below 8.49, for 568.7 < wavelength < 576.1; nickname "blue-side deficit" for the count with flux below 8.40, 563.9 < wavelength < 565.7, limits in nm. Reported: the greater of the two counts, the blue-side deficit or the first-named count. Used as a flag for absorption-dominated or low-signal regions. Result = 8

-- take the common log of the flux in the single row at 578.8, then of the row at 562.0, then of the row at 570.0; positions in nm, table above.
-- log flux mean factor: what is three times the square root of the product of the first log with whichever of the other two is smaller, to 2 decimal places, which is 2.75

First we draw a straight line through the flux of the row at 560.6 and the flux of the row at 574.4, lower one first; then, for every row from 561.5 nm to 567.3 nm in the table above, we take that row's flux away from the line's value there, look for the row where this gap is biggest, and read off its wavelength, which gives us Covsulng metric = 564.4 nm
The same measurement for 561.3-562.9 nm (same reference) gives 561.6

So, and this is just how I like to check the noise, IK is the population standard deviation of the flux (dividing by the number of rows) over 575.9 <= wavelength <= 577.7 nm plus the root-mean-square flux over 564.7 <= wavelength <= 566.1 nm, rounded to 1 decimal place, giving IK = 8.3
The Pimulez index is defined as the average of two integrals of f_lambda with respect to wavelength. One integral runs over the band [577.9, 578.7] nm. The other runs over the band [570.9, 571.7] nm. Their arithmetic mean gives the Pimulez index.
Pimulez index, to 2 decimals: 6.79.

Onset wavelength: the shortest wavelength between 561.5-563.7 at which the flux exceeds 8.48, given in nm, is 562.2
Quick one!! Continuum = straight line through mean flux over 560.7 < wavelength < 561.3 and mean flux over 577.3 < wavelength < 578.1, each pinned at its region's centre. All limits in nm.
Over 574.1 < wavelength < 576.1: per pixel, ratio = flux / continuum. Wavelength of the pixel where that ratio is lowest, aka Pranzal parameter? 576.0 nm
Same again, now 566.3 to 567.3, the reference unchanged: 566.4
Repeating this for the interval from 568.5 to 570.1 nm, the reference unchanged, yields 568.6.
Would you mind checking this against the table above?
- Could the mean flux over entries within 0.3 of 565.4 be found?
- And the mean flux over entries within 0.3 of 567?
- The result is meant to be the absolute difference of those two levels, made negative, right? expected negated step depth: -0.53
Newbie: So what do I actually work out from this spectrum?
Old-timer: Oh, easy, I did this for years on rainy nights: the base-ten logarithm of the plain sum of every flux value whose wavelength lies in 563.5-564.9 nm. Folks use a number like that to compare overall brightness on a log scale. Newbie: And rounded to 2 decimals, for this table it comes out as 1.75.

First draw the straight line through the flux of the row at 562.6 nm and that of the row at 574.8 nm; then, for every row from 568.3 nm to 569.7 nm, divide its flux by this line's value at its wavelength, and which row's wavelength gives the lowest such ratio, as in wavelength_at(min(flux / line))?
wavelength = 568.4 nm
